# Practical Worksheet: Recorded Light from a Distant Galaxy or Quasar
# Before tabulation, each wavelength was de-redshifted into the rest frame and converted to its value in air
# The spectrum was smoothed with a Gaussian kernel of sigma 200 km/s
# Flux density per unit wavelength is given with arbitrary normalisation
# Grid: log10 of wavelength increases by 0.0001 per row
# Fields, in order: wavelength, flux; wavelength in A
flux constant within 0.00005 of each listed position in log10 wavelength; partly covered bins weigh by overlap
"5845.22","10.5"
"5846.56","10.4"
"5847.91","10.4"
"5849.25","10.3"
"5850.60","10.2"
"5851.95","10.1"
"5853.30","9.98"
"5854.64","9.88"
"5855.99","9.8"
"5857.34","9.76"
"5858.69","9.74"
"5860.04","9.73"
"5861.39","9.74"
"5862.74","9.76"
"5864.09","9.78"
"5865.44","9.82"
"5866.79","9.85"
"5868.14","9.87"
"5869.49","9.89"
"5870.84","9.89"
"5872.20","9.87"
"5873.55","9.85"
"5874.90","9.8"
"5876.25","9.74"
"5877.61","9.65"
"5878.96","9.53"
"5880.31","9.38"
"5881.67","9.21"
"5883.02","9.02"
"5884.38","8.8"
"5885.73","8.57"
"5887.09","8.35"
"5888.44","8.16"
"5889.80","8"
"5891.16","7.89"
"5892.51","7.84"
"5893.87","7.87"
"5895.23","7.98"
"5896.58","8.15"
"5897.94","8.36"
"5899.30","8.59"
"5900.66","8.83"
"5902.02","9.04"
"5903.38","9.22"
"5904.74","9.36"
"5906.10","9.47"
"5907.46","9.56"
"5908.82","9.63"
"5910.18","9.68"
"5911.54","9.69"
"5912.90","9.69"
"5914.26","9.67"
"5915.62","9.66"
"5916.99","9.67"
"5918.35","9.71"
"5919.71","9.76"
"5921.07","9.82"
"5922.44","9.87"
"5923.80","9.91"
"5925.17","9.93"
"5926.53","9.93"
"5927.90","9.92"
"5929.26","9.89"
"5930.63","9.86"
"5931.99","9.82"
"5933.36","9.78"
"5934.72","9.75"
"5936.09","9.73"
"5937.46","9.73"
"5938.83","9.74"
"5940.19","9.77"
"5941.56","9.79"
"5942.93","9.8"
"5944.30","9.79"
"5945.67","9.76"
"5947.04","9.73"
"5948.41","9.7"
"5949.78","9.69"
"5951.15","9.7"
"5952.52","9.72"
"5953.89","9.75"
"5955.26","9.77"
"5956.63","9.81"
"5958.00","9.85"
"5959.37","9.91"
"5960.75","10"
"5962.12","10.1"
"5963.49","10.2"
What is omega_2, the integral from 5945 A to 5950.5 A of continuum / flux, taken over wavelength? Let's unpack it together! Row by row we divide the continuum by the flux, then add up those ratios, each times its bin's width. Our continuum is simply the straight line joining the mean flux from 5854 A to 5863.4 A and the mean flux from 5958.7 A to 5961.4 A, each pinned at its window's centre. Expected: 5.60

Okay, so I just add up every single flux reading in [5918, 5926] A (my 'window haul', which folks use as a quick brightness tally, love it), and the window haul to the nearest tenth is 59.0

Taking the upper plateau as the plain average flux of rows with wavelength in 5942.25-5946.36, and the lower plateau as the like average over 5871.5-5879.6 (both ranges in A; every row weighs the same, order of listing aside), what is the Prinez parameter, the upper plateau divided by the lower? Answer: 1.004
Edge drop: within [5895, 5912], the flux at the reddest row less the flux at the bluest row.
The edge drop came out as 1.7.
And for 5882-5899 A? -0.7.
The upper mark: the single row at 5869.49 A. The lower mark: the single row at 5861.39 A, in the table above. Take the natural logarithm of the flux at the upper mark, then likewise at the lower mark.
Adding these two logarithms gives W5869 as 4.568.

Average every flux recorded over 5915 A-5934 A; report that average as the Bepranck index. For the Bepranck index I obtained 9.82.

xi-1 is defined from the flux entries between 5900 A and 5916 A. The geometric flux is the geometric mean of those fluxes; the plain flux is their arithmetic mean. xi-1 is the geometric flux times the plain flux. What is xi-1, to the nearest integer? 89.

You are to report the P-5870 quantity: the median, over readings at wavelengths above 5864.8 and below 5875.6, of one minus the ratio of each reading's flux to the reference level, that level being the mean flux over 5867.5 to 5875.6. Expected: 0.000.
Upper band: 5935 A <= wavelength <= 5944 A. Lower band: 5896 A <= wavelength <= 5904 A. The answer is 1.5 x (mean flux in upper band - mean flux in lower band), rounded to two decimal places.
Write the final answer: 1.59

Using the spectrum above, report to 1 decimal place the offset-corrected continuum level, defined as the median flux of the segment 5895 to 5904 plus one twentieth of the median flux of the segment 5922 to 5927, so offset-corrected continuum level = 9.1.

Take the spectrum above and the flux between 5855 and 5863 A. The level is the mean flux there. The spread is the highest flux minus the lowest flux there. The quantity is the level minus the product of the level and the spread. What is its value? 9.07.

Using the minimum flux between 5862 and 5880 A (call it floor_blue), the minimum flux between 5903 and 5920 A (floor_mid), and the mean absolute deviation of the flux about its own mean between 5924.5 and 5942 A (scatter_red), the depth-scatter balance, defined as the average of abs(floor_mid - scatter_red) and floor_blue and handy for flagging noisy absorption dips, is 9.34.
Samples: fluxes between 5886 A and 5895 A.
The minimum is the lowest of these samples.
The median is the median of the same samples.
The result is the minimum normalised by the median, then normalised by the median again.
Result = 0.124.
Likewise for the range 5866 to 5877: 0.100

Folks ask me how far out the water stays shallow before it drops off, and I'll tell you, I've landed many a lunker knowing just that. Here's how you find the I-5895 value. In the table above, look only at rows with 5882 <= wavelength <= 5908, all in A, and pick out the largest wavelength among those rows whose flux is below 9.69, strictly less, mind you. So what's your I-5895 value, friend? 5907.46 A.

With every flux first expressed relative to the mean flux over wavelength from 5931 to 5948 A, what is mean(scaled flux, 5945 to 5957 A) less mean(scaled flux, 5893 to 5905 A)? 0.12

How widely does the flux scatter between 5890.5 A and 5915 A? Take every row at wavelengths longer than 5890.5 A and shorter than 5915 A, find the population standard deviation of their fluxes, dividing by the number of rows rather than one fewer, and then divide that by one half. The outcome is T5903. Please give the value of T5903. 1.4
